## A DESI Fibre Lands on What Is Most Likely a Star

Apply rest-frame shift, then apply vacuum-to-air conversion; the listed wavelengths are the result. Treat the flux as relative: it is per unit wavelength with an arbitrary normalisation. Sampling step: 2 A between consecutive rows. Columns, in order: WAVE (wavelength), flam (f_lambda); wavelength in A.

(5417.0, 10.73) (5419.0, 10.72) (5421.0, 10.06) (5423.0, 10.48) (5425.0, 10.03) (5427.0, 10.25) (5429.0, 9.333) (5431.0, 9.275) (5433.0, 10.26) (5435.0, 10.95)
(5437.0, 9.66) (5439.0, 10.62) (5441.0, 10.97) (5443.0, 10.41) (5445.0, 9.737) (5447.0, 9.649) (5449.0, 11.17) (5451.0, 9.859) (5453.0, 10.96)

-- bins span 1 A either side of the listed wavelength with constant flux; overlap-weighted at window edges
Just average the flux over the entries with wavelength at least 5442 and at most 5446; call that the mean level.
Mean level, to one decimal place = 10.1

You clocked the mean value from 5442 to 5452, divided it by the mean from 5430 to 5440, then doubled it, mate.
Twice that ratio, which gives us 2.00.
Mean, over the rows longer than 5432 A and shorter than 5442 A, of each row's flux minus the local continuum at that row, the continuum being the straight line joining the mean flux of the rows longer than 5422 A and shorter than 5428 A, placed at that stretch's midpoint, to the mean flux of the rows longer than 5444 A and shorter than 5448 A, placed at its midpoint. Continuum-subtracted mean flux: 0.56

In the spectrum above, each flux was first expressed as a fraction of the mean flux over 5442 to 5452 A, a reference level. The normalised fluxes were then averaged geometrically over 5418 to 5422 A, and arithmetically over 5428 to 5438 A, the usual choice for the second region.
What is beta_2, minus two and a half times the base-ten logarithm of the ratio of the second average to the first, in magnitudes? 0.052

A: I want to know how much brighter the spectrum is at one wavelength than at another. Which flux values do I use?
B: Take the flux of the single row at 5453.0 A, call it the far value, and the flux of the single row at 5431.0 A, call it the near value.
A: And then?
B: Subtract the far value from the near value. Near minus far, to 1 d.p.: -1.7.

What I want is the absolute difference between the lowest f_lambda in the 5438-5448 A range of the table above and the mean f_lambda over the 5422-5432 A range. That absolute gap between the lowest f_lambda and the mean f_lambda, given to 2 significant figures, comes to 0.22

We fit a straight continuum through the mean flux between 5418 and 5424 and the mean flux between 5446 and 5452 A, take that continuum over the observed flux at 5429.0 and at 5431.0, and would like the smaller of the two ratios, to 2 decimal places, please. 1.11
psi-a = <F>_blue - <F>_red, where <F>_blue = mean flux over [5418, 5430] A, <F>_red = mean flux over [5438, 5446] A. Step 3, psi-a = -0.29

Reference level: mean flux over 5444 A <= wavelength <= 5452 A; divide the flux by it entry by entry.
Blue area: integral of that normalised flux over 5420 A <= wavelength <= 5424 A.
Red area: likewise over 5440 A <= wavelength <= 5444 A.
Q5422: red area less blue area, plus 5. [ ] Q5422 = 5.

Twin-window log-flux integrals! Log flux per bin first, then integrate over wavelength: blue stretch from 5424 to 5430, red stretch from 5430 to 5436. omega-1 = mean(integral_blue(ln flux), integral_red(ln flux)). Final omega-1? 13.8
